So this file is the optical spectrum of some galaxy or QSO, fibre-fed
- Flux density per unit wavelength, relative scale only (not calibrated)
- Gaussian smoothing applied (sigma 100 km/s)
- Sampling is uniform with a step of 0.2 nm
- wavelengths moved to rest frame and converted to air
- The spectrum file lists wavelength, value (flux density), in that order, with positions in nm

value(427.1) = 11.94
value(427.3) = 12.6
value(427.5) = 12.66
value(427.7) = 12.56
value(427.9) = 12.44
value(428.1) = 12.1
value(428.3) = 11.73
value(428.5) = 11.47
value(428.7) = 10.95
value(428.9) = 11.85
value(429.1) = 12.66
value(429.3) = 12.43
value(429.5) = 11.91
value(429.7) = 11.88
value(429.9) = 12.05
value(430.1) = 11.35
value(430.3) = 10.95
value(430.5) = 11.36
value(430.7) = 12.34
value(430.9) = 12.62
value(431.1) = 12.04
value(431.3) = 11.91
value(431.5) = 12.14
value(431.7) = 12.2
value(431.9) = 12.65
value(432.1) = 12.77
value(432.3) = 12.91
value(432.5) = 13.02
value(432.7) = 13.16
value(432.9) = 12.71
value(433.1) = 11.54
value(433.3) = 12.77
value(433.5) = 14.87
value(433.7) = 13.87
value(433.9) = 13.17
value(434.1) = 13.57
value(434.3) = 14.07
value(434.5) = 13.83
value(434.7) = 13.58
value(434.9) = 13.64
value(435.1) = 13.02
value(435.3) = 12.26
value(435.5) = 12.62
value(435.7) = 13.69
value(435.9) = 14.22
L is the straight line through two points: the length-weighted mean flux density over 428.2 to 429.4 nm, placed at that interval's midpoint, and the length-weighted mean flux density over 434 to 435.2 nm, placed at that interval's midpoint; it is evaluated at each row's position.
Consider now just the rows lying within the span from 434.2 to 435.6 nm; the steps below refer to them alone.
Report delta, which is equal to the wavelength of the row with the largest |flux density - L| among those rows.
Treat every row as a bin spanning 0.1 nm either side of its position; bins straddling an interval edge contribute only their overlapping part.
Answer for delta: 435.3 nm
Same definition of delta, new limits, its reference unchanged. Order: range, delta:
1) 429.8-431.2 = 430.3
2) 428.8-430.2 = 430.1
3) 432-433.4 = 433.1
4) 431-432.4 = 431.3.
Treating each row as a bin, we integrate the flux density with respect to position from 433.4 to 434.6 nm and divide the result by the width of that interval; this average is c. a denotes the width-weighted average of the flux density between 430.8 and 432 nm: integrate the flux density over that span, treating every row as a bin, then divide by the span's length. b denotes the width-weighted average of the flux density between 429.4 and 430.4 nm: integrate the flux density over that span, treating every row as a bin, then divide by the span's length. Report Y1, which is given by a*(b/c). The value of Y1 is 10.3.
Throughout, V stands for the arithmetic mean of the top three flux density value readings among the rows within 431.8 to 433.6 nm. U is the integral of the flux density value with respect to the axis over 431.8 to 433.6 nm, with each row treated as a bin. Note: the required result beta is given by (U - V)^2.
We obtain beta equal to 92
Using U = 23.3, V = 13.7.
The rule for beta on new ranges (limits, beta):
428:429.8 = 81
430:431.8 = 81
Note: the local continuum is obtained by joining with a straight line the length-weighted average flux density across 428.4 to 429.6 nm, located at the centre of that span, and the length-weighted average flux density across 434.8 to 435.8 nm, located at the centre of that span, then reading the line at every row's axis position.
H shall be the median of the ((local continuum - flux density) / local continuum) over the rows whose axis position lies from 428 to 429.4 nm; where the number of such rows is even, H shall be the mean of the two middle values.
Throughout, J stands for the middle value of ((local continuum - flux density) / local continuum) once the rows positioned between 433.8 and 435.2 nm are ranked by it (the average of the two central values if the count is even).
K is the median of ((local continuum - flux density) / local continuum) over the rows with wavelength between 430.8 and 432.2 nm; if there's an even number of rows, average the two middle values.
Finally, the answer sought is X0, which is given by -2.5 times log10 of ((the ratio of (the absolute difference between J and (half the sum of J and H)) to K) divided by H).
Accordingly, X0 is -8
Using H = 0.001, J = -0.052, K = 0.014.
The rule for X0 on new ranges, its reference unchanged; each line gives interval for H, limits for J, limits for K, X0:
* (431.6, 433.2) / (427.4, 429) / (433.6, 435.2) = -1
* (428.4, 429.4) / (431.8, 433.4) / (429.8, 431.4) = -7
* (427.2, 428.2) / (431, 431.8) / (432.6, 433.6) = -5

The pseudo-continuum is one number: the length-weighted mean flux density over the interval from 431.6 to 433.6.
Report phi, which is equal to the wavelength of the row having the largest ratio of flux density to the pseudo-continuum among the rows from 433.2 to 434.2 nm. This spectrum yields 433.5 nm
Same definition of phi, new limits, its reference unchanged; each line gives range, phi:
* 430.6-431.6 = 430.9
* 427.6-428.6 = 427.7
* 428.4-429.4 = 429.1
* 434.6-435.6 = 434.9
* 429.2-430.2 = 429.3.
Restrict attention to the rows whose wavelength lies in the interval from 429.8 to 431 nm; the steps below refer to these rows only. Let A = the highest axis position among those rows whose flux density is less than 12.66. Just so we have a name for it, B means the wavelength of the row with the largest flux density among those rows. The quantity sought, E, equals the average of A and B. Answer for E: 430.90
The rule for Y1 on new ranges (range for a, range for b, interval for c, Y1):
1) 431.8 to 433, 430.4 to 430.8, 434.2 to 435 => 11.1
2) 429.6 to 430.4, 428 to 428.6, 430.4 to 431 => 11.2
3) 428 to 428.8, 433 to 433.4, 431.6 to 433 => 11.0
